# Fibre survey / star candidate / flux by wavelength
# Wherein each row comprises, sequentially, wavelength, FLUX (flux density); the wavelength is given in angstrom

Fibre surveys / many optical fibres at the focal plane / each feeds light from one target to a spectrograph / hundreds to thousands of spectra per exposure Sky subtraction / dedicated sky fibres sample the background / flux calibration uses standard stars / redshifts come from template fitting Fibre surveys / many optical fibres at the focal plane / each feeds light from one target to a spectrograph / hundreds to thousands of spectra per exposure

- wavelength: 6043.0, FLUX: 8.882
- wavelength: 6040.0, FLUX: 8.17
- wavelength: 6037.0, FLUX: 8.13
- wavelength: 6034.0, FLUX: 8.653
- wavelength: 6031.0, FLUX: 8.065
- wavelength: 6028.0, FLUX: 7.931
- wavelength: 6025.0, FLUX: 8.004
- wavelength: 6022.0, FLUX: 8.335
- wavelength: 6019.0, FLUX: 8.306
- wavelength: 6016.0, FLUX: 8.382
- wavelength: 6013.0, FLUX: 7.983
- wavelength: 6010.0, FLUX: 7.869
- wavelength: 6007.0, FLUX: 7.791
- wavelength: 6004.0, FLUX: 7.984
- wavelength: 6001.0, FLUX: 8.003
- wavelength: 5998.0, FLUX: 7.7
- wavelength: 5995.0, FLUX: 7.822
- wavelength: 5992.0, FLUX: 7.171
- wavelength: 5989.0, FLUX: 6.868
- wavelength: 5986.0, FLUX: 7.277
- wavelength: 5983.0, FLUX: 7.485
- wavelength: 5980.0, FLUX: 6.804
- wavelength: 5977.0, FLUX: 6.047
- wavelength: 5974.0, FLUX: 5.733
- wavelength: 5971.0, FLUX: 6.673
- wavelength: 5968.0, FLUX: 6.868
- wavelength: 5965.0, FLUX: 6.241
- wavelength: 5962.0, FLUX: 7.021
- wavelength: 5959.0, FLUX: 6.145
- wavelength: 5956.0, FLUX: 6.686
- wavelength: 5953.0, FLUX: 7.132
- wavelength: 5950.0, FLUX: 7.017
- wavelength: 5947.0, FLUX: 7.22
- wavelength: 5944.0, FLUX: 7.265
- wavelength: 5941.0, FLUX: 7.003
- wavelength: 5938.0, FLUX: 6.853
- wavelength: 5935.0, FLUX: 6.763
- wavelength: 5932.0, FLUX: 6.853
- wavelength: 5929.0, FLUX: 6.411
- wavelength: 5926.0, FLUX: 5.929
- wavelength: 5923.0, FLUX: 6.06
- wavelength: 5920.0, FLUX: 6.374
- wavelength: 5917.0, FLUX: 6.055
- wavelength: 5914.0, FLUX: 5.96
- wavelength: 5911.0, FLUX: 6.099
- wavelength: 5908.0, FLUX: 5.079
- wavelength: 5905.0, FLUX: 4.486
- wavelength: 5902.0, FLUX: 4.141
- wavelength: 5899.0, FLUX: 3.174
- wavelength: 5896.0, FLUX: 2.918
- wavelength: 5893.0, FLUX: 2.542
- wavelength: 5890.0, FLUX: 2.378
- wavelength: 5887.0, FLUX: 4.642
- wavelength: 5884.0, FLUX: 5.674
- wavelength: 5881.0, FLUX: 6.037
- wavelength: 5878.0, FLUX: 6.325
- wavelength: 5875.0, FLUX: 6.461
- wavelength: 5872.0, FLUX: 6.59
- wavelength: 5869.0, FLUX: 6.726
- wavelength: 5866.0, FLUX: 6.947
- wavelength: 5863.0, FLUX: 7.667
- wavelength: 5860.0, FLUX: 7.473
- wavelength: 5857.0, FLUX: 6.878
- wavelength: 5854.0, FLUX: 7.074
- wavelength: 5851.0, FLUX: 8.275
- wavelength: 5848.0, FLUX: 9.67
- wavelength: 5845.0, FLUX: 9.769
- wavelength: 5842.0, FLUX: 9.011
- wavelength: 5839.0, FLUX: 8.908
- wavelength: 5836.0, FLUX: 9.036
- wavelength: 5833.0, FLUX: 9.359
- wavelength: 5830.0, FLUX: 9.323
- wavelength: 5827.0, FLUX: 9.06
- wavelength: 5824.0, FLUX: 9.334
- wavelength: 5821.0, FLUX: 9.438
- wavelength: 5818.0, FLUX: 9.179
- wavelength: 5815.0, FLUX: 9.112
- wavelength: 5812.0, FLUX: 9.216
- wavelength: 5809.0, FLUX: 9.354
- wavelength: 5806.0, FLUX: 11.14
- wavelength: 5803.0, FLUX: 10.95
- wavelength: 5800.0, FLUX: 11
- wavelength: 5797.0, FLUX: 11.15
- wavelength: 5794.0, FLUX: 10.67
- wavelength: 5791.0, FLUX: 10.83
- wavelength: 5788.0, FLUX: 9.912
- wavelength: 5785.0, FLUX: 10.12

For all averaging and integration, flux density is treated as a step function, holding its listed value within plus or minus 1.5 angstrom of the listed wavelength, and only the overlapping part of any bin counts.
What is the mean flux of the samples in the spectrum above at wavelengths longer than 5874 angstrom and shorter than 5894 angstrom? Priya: 4.9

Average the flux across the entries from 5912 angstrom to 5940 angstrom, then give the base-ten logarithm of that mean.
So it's 0.80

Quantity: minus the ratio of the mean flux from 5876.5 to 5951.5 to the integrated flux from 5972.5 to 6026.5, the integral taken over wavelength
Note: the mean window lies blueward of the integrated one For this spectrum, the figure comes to -0.014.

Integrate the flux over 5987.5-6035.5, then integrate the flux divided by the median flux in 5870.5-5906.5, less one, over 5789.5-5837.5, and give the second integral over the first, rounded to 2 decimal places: 0.15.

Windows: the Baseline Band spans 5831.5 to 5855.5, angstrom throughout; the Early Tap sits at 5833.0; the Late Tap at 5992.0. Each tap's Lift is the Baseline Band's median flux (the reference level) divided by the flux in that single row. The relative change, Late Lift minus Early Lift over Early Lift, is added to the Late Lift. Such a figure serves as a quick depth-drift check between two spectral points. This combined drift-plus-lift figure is 1.6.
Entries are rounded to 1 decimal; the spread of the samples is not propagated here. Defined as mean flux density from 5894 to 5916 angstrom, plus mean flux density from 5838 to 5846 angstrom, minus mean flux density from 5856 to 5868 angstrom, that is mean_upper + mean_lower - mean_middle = 6.5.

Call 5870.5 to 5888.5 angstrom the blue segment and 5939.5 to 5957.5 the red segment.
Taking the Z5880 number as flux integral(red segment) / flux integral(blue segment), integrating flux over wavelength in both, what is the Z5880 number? 1.2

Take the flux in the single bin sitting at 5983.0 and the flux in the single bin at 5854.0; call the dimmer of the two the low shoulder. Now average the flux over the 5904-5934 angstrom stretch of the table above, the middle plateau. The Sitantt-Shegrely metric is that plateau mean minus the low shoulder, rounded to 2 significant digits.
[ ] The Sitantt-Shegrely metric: -1.1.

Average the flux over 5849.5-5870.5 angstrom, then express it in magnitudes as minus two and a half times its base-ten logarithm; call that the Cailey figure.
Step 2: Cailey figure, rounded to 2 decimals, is -2.16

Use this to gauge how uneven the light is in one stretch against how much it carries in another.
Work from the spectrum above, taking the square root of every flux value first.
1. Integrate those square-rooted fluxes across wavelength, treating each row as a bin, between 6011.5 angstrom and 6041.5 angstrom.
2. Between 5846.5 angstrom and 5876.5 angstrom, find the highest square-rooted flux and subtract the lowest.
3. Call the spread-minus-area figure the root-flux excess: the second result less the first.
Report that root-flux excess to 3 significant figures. -85.3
